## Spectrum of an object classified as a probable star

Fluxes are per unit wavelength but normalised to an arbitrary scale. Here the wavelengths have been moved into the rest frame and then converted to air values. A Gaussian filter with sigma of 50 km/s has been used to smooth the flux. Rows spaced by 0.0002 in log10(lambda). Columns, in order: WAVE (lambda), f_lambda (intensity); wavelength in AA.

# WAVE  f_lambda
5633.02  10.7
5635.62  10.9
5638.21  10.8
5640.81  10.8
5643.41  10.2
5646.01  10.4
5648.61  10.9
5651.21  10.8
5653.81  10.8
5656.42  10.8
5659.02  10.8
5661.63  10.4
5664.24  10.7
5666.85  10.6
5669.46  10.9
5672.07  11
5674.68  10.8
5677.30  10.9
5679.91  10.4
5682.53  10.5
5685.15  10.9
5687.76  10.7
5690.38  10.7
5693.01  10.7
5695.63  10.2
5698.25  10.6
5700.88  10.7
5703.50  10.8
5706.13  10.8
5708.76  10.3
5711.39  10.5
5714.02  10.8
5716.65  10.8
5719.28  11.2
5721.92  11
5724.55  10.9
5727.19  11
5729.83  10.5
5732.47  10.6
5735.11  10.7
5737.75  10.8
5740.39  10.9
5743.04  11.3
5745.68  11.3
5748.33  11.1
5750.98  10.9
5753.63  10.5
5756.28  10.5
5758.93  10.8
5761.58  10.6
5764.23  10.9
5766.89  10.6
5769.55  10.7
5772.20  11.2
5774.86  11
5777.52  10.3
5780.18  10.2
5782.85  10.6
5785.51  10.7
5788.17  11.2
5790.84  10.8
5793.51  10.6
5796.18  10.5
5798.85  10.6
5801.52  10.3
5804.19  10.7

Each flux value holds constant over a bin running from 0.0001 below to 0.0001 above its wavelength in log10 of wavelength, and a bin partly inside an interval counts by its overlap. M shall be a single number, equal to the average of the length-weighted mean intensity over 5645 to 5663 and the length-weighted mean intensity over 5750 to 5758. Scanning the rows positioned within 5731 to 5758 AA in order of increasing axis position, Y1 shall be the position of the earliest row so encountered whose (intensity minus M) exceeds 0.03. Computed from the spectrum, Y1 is 5735.11 AA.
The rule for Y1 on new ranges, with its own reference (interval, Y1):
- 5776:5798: 5785.51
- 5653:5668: 5653.81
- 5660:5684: 5664.24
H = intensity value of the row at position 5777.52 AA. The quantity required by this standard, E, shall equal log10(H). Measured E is 1.01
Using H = 10.3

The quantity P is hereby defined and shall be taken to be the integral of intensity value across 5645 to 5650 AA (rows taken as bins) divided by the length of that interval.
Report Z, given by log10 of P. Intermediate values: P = 10.7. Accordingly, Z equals 1.03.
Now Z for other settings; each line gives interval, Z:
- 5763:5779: 1.03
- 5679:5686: 1.02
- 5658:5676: 1.03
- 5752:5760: 1.03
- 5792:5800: 1.02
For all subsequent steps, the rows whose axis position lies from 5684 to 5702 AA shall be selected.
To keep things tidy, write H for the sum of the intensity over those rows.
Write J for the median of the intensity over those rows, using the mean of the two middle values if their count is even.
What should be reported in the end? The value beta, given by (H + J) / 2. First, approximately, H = 74.5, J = 10.70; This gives 42.6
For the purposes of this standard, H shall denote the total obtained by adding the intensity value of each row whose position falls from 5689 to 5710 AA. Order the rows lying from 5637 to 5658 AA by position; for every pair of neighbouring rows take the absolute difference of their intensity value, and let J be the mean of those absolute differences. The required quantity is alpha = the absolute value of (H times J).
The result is 17.0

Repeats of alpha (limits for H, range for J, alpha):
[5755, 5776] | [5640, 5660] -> 17.3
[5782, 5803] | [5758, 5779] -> 28.0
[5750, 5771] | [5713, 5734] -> 17.1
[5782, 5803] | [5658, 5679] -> 18.3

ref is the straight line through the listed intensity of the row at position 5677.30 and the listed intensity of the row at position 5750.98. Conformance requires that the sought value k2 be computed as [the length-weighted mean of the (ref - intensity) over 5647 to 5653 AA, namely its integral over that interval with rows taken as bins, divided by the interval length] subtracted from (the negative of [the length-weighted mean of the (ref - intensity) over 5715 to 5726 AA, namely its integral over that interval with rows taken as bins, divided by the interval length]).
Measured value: 0.0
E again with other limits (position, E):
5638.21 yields 1.03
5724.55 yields 1.04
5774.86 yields 1.04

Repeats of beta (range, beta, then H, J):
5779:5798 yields 42.6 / 74.6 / 10.60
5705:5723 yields 43.1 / 75.4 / 10.80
